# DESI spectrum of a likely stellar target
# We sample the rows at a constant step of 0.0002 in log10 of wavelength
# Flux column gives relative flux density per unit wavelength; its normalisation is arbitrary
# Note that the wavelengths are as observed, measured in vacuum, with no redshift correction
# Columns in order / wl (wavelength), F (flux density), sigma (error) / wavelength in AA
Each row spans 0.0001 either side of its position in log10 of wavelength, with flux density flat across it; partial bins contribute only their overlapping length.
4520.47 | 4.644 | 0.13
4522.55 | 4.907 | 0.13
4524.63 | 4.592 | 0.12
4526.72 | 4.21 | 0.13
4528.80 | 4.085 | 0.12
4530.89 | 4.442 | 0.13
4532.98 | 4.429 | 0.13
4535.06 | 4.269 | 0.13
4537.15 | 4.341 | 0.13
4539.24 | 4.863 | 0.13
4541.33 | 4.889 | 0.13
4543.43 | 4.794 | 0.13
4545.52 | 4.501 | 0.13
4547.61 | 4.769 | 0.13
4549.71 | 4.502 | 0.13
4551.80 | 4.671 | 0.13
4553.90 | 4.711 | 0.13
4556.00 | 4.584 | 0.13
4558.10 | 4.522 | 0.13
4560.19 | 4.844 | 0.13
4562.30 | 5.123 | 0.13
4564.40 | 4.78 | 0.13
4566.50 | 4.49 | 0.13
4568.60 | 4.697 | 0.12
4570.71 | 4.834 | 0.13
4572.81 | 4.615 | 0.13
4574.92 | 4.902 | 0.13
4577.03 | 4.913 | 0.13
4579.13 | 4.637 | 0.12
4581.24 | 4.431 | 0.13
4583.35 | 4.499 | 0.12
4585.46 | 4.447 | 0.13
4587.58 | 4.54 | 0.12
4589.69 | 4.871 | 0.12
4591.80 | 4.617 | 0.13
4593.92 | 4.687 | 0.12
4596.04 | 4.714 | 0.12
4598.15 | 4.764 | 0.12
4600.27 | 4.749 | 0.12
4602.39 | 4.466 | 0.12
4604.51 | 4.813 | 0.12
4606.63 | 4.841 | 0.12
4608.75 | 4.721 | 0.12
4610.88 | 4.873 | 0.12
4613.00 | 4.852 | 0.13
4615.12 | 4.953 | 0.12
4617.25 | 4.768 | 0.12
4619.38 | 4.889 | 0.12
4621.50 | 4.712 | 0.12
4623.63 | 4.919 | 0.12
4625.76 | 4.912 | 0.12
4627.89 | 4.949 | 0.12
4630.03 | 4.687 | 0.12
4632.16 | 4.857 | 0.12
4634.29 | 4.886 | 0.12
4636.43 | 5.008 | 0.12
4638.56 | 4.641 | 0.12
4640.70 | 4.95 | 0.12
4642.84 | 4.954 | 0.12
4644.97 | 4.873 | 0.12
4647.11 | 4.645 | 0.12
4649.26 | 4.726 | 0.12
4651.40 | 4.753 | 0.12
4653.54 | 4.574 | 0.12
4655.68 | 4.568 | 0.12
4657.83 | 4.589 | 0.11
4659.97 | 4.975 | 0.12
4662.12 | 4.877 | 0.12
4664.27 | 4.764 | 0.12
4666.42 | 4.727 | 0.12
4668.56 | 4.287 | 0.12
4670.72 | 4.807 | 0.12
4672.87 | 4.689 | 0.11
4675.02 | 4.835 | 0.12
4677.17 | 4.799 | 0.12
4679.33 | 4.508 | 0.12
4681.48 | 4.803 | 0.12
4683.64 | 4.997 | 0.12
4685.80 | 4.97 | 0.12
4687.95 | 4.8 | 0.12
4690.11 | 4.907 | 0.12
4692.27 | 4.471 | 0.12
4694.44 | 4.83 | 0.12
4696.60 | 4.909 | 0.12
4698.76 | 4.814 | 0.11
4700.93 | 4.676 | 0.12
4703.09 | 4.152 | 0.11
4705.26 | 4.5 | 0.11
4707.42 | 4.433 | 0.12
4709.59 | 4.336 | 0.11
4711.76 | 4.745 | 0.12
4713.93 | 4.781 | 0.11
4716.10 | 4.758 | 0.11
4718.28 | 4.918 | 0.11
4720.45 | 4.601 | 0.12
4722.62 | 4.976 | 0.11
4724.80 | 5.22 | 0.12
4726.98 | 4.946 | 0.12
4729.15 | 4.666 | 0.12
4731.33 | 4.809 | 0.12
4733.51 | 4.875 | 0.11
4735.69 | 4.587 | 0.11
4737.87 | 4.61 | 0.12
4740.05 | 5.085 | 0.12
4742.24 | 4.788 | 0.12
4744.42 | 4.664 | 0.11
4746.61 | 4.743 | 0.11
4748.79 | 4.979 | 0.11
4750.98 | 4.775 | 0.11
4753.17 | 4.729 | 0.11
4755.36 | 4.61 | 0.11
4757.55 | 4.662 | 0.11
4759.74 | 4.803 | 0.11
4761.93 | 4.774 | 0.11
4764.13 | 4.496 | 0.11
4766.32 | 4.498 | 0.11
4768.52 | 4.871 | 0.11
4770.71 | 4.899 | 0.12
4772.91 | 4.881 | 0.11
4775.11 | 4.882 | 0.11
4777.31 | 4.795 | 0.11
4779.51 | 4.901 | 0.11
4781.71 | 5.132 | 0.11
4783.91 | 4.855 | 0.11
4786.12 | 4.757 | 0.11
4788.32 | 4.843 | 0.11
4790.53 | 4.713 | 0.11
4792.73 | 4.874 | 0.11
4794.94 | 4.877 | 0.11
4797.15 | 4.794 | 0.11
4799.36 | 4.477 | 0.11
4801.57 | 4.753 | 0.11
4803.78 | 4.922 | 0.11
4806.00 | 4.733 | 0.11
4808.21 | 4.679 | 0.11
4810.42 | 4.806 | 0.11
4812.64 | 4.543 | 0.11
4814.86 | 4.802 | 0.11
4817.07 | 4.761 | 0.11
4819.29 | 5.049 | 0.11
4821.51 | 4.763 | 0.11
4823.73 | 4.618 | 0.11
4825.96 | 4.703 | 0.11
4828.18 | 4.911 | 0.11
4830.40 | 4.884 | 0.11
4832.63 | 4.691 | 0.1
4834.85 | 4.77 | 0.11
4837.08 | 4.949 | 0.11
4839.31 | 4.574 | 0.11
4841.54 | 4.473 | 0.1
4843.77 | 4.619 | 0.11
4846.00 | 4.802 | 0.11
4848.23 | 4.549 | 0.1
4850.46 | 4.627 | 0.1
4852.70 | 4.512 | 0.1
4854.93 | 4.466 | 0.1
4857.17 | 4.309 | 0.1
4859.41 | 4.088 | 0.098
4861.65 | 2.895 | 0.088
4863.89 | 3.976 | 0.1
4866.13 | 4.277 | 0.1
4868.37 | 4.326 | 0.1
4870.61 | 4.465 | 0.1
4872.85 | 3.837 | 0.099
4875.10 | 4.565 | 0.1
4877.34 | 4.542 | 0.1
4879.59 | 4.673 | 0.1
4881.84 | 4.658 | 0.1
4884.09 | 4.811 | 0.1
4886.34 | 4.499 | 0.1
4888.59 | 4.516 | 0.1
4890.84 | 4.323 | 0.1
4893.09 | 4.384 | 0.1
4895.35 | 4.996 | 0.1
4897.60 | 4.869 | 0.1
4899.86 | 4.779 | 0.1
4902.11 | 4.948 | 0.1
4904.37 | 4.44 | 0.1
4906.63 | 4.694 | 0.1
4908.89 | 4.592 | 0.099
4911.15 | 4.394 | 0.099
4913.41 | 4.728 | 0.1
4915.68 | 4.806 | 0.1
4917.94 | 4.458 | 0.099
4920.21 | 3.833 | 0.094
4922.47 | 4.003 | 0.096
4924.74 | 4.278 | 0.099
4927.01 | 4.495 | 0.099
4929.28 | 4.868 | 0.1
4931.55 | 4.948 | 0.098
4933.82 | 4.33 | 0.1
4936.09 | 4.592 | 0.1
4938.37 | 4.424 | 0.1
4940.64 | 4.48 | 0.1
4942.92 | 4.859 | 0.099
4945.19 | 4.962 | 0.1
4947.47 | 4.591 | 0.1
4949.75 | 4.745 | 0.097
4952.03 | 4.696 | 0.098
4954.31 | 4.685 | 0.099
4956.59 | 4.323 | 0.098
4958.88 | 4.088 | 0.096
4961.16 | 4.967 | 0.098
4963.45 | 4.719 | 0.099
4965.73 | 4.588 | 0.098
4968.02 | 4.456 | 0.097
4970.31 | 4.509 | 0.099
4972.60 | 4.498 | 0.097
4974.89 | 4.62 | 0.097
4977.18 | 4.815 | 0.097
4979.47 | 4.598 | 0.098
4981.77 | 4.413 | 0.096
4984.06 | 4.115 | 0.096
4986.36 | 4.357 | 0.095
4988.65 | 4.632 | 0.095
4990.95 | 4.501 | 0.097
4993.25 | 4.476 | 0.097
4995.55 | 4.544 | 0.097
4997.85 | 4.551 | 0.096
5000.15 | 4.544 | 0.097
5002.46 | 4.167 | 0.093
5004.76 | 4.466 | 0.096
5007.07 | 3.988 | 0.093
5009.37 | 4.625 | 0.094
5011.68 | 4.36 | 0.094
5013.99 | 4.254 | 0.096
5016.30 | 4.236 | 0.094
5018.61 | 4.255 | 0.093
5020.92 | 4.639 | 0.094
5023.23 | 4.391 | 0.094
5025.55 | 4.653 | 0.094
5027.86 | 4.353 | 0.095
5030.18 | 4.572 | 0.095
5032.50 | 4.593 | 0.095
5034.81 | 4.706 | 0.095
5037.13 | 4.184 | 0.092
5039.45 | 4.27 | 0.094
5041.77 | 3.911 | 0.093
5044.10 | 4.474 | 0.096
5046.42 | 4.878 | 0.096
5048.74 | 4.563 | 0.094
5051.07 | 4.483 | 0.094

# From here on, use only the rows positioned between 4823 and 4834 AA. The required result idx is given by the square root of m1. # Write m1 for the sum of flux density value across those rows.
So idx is 4.88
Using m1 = 23.8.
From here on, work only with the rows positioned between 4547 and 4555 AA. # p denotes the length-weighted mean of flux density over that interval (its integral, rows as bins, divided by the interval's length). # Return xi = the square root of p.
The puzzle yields 2.16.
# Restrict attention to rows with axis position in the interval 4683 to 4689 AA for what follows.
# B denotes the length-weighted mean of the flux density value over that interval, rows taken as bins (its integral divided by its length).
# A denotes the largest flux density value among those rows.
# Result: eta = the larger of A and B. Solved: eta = 5.00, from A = 4.997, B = 4.92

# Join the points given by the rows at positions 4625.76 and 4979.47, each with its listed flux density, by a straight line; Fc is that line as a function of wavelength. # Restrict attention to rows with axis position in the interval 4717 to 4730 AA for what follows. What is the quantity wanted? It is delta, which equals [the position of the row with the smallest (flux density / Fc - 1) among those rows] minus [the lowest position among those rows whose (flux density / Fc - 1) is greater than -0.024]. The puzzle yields 2.2 AA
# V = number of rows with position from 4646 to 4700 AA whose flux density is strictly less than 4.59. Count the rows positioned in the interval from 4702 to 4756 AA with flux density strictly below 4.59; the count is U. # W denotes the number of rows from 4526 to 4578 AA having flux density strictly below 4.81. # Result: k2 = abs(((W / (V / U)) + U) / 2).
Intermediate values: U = 5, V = 6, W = 18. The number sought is 10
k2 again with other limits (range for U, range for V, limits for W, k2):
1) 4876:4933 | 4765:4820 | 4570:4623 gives 36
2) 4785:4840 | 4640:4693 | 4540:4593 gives 6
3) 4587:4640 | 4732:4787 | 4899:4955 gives 8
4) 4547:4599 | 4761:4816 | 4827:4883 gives 26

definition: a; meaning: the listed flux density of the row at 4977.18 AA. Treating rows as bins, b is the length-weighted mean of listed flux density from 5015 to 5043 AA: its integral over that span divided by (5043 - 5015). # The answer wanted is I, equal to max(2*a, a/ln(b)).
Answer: 9.63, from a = 4.815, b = 4.40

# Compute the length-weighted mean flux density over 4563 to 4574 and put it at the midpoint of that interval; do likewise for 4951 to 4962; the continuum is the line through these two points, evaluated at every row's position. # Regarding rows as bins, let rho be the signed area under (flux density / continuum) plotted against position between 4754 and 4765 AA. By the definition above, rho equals 11.1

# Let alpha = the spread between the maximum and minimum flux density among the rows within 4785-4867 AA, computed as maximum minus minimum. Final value 2.2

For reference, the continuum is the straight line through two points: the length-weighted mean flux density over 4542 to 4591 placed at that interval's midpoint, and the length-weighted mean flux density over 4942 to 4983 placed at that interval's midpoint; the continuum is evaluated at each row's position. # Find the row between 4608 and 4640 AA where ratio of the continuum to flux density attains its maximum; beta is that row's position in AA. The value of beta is 4638.56 AA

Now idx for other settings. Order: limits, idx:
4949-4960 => 4.75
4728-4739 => 4.85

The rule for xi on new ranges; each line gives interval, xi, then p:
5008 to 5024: 2.10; 4.39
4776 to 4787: 2.21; 4.89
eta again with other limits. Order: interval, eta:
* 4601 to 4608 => 4.84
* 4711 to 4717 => 4.78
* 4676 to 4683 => 4.80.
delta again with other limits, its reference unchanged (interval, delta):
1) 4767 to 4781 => 8.8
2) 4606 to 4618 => 2.1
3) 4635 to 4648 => 2.1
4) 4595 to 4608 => -2.1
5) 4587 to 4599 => -2.1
